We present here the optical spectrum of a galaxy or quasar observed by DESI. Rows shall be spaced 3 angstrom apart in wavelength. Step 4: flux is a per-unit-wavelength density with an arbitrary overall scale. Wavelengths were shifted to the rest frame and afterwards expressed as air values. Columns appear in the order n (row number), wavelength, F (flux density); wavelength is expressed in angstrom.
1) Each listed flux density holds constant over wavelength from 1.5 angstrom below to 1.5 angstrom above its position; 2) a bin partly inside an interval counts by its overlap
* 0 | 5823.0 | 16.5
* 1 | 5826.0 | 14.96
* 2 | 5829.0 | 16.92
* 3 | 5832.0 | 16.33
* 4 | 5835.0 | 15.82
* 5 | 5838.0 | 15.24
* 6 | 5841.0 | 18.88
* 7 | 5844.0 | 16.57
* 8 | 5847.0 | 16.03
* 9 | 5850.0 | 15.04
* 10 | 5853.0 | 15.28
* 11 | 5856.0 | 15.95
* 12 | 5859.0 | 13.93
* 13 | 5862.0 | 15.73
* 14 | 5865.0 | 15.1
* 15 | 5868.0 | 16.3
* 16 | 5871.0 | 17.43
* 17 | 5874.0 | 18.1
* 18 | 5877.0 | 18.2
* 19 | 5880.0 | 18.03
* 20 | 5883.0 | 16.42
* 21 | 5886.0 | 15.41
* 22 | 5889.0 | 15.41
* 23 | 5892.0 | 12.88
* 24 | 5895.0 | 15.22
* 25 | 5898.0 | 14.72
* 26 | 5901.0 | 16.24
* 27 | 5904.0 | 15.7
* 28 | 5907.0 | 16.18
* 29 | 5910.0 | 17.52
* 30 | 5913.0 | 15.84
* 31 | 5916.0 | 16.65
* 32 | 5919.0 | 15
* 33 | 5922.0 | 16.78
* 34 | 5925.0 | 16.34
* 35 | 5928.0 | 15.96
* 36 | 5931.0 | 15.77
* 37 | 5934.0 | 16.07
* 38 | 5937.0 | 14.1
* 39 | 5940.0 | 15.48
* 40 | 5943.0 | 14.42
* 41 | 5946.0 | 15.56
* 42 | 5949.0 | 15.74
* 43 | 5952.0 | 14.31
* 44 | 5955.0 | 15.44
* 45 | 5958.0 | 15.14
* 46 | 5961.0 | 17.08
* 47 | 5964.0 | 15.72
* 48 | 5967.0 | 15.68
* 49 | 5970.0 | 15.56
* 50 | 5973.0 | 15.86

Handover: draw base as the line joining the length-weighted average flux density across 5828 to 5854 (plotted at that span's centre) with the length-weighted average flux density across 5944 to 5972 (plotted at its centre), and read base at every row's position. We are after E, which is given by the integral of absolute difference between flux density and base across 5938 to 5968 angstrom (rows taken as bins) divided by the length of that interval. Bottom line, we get 0.6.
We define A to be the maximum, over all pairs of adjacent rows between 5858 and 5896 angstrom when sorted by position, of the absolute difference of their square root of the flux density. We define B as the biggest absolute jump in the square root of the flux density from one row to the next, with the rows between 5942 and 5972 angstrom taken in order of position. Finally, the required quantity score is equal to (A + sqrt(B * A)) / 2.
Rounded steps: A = 0.34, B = 0.242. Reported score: 0.31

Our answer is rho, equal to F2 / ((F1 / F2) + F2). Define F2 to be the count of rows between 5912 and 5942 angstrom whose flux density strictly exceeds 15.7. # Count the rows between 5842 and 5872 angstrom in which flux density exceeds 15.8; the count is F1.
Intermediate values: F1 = 5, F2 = 7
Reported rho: 0.91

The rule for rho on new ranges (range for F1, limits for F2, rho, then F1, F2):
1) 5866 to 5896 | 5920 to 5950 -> 0.86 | 6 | 6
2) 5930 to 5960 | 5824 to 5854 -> 0.97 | 1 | 6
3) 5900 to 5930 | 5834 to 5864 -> 0.82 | 8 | 6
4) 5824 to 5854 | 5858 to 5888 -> 0.89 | 6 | 7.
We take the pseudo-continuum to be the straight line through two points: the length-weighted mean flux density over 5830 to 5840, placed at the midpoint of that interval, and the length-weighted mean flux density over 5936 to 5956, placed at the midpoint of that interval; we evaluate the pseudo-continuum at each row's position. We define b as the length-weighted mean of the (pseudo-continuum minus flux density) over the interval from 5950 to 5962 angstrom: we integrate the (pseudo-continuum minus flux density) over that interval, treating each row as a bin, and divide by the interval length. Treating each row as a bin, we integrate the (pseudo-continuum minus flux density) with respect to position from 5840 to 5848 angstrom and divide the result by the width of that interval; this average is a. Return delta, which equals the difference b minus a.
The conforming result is 0.69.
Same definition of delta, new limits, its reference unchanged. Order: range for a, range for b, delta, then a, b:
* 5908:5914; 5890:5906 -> 1.82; -1.4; 0.4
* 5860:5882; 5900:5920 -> 0.37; -1.2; -0.8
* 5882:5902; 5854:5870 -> -0.07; 0.4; 0.3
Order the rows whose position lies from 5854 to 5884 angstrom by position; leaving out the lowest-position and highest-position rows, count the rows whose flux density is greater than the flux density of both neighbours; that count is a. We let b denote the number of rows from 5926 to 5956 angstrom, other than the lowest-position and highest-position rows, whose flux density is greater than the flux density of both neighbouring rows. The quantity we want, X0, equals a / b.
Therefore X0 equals 0.7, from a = 2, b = 3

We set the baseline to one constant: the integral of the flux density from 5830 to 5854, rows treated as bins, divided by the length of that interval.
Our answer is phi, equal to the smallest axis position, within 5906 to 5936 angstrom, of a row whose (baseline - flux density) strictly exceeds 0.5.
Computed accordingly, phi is 5919.0 angstrom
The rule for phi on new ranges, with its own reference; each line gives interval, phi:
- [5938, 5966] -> 5940.0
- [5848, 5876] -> 5850.0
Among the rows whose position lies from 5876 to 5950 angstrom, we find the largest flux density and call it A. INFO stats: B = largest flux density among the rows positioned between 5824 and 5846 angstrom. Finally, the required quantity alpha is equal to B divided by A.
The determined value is 1.037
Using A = 18.2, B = 18.88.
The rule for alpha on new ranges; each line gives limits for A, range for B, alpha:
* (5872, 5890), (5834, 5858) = 1.037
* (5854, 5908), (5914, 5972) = 0.938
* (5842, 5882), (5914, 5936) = 0.922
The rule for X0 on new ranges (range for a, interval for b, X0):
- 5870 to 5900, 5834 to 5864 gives 1.0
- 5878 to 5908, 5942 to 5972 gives 0.7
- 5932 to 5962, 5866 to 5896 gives 3.0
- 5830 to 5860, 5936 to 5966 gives 0.5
